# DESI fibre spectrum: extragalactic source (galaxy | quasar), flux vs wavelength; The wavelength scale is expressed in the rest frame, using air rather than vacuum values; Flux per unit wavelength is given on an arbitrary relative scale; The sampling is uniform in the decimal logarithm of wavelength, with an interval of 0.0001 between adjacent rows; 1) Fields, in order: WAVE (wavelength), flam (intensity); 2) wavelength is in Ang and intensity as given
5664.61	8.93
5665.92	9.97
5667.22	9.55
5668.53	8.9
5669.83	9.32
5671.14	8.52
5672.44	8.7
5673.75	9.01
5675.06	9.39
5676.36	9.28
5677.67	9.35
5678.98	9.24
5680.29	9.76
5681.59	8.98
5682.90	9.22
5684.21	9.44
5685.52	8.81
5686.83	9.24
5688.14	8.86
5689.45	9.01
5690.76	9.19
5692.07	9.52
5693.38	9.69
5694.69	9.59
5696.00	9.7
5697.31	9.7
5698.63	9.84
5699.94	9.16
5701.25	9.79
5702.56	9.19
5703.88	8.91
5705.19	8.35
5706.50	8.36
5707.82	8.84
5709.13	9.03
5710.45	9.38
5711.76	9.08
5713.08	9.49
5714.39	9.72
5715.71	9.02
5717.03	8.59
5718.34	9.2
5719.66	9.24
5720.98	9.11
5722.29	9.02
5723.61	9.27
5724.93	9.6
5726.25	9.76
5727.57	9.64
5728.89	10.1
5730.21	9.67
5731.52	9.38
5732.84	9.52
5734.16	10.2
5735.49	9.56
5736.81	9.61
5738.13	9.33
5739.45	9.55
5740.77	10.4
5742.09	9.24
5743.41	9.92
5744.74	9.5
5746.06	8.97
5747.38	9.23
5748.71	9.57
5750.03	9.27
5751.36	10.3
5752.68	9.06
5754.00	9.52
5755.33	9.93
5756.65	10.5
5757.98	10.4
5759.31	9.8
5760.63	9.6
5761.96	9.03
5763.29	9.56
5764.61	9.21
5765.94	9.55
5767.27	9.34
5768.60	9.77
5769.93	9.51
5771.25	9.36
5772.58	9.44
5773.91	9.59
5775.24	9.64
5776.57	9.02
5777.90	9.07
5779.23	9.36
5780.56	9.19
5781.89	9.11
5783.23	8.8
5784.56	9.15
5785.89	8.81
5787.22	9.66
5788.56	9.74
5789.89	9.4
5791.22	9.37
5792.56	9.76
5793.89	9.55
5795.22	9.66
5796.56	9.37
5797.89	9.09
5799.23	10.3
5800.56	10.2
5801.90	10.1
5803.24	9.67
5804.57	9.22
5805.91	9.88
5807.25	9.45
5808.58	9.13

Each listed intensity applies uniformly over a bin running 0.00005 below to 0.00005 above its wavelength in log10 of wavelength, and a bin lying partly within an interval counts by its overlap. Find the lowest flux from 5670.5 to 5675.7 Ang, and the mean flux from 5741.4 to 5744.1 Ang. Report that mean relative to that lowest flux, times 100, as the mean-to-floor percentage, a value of 112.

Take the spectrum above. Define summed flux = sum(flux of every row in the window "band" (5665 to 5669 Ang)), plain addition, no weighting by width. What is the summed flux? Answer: 28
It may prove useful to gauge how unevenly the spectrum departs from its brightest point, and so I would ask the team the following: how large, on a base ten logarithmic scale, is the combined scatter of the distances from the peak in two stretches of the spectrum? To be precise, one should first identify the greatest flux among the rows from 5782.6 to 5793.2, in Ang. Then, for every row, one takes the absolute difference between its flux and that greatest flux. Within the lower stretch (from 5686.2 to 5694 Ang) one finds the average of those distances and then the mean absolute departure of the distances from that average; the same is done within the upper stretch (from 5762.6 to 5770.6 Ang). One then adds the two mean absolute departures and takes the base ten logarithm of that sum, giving -0.42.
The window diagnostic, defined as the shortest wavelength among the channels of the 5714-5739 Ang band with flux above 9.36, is 5714.39 Ang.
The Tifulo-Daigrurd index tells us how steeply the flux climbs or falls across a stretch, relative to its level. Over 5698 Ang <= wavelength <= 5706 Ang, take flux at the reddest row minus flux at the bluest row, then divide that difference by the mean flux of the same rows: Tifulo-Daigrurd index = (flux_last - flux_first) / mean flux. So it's -0.16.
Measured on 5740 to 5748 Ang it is -0.12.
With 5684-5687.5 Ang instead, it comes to -0.02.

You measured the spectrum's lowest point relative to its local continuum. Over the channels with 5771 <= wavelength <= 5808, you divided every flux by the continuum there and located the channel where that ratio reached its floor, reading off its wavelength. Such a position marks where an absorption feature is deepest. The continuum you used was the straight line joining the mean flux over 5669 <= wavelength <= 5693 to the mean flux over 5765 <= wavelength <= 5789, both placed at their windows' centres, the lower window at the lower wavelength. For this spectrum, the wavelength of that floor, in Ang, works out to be 5783.23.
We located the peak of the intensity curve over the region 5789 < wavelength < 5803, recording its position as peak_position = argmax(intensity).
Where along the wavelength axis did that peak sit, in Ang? 5799.23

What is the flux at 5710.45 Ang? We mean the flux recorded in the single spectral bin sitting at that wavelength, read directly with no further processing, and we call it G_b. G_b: 9.38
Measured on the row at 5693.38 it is 9.69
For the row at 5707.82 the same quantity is 8.84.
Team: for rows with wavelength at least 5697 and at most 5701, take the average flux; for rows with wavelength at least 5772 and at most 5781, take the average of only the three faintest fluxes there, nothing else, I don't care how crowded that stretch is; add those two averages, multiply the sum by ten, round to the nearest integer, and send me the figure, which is 187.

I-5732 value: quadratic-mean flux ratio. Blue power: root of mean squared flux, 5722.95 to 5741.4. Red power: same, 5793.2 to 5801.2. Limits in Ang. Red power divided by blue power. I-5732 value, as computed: 1.00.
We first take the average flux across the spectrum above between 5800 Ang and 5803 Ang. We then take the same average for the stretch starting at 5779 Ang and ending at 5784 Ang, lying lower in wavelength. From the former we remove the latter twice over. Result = -8.1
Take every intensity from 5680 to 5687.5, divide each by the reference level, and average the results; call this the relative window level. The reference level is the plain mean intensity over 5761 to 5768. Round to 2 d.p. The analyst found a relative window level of 0.99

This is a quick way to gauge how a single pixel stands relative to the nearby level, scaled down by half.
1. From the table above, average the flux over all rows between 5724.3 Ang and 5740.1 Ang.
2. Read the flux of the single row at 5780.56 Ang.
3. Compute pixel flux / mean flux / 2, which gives 0.476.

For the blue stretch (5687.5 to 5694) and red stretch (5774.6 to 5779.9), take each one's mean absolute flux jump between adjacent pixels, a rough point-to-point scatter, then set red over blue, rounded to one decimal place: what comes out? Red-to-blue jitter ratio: 1.5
